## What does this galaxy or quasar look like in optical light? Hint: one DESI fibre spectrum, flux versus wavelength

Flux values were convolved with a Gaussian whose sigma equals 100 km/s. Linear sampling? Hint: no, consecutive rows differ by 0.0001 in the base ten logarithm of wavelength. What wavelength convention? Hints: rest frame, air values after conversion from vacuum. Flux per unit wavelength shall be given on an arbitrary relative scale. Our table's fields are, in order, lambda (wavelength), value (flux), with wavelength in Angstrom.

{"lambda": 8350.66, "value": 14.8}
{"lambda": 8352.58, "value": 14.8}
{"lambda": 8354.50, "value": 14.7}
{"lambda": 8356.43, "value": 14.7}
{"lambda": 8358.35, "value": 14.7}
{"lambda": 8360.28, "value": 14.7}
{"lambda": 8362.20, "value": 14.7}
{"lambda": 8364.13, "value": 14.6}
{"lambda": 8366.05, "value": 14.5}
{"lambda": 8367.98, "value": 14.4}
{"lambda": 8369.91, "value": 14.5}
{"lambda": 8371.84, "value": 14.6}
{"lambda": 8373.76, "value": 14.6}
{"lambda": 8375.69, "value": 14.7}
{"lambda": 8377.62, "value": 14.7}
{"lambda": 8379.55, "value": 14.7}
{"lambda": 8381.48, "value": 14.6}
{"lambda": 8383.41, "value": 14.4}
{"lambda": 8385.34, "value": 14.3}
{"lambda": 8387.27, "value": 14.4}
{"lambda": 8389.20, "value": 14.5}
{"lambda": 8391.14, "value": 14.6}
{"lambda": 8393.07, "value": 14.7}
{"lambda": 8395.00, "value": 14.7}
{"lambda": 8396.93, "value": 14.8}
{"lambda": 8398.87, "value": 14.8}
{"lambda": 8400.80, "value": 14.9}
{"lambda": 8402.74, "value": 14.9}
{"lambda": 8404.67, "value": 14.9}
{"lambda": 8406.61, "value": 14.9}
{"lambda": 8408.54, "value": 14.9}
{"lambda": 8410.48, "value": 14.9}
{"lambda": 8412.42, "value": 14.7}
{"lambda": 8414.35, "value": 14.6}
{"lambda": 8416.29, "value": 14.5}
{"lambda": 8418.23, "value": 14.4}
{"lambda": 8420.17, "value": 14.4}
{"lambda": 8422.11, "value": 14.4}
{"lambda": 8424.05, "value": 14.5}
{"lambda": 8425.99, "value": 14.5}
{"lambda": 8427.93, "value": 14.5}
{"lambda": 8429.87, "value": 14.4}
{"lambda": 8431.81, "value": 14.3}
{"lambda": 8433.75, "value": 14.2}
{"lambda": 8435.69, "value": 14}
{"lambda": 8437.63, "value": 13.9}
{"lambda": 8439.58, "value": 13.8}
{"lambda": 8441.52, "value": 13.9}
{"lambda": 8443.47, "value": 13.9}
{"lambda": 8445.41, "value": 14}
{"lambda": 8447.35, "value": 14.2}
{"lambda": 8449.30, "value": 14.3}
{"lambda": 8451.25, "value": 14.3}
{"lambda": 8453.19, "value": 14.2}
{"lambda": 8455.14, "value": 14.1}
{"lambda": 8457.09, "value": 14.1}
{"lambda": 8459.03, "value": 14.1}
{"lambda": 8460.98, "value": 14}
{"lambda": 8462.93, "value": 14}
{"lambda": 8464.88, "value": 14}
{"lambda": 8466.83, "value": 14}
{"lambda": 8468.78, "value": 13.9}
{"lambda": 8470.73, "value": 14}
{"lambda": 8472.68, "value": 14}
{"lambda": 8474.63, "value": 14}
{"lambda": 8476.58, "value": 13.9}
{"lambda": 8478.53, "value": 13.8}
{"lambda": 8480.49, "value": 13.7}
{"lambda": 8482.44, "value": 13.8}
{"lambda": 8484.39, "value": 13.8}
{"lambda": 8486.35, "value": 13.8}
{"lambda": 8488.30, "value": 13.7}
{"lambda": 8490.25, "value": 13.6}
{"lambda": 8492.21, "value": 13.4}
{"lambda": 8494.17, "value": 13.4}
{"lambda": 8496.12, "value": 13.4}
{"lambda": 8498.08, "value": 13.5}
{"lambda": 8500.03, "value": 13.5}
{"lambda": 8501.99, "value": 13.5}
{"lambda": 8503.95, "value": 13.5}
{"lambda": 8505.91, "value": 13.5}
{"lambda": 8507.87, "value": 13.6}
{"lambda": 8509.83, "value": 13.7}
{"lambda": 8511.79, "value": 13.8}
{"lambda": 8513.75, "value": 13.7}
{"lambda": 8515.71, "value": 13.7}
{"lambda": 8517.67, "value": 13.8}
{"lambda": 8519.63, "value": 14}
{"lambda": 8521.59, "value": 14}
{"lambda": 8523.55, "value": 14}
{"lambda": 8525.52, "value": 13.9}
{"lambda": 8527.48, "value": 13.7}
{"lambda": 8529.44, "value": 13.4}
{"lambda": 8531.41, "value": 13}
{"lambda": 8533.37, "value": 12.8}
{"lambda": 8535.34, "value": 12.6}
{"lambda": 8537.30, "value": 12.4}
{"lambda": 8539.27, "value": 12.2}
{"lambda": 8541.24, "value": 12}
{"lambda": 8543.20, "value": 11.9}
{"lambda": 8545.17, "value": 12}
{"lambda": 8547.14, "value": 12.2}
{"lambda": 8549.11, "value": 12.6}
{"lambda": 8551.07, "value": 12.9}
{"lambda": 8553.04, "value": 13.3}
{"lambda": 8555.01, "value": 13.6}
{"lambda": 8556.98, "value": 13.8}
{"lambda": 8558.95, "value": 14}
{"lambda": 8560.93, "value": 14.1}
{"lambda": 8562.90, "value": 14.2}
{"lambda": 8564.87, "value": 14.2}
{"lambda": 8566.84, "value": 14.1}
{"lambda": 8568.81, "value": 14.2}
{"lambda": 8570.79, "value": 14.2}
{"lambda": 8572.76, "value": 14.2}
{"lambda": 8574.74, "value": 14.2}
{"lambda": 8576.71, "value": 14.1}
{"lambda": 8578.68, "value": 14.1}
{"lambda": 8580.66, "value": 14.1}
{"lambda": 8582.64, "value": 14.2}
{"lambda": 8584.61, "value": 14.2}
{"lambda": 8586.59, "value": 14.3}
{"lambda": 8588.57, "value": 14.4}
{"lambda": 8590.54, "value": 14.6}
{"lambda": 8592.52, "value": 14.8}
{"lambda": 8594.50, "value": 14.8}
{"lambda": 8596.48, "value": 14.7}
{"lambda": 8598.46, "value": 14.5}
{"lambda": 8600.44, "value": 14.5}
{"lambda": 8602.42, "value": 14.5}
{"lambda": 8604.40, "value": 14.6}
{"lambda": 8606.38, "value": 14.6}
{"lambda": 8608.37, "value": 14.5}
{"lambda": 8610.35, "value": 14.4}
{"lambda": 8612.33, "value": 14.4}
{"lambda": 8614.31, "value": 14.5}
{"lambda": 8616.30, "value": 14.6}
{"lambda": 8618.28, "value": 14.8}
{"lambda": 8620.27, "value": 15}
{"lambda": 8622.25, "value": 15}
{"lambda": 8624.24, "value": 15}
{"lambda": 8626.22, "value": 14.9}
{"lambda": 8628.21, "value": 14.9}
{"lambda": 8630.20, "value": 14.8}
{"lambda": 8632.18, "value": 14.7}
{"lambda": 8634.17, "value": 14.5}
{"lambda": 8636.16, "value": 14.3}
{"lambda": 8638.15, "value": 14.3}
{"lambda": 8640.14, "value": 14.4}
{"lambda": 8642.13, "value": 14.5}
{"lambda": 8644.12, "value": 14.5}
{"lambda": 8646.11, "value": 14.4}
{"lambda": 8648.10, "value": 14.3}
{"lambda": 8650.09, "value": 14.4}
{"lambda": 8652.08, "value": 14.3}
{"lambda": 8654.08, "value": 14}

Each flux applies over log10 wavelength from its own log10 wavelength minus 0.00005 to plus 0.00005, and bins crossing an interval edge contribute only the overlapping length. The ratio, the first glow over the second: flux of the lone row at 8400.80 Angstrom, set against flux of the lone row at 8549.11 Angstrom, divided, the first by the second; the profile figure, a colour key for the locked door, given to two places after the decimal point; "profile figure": 1.18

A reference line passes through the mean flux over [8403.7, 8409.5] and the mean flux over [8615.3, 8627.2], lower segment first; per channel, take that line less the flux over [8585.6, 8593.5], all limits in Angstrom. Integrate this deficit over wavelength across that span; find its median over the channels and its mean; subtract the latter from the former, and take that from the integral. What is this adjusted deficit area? 2.8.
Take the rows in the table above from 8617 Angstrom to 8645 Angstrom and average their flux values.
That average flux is 14.7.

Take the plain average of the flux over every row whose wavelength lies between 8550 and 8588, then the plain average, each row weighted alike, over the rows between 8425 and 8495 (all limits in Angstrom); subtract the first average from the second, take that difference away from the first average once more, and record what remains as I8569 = 14.0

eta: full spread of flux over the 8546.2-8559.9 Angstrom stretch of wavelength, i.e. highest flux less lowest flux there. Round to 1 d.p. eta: 1.8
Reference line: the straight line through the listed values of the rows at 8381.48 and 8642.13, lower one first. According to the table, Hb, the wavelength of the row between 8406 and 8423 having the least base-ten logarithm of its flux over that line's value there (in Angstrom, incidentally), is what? 8418.23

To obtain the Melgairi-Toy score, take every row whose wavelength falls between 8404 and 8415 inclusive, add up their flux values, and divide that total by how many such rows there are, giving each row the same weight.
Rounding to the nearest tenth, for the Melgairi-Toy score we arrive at 14.8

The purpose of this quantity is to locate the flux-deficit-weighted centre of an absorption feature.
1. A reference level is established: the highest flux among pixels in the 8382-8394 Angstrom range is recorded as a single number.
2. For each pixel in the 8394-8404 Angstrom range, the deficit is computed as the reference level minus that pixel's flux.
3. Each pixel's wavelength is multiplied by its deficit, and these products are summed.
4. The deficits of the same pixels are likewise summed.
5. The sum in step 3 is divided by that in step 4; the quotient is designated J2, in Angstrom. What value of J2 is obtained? 8400.5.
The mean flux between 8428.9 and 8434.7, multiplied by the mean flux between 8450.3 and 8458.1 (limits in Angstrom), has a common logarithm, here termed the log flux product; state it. 2.31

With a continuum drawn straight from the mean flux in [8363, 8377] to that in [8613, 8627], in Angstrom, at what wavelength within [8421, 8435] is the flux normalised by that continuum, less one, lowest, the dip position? 8433.75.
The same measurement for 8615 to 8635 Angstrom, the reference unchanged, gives 8634.17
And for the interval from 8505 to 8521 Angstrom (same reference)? 8505.91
